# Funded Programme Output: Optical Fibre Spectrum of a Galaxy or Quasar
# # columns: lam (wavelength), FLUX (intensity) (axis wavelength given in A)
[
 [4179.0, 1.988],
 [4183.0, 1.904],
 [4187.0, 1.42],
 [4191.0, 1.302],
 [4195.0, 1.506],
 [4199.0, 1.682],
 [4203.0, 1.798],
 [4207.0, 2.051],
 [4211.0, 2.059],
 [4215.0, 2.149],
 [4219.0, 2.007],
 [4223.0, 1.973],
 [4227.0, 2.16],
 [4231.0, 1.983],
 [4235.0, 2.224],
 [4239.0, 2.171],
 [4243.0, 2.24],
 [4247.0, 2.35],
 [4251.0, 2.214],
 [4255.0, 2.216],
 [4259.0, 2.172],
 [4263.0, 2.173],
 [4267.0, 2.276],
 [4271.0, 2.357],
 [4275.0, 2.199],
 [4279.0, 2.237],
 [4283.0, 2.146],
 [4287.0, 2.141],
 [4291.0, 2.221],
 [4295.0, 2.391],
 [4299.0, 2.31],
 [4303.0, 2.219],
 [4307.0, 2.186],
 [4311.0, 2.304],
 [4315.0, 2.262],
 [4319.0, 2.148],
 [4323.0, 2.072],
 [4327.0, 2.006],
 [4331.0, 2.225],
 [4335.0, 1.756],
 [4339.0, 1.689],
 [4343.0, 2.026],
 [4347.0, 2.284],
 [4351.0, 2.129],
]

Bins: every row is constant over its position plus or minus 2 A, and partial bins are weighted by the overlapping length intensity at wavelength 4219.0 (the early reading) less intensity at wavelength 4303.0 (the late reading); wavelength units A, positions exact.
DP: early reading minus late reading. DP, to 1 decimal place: -0.2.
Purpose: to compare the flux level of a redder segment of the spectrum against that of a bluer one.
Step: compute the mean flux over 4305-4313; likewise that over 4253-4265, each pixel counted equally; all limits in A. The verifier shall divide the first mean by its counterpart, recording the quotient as 1.03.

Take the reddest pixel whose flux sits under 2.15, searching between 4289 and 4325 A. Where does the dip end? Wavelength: 4323.0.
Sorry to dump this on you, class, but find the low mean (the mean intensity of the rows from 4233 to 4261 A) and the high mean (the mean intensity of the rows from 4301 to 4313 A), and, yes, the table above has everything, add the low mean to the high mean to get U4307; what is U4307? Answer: 4.5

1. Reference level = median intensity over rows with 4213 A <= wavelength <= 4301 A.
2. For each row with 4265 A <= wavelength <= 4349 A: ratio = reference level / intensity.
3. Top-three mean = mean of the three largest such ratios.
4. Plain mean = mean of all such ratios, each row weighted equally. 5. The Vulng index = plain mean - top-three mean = -0.19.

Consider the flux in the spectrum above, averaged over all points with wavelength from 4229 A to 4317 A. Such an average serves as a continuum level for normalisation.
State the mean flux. 2.23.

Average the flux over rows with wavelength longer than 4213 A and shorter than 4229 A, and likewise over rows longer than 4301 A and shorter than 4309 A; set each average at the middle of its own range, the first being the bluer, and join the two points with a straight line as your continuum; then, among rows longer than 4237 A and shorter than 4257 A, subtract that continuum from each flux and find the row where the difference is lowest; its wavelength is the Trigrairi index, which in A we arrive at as 4239.0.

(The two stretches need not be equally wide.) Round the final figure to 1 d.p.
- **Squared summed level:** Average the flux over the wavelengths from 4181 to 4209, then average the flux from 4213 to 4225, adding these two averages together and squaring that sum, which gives 13.8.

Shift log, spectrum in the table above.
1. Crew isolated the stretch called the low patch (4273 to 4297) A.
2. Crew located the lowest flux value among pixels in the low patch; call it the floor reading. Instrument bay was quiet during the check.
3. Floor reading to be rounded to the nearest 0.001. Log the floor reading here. 2.141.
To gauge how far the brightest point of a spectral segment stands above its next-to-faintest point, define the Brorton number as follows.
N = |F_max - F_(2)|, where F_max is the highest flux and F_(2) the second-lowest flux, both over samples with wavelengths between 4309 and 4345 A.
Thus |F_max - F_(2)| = 0.55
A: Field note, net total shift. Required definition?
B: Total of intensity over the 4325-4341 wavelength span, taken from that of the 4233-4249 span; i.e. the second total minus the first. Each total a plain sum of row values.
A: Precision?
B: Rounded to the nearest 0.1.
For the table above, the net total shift 1.3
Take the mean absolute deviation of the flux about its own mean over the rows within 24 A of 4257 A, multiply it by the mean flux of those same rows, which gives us 0.10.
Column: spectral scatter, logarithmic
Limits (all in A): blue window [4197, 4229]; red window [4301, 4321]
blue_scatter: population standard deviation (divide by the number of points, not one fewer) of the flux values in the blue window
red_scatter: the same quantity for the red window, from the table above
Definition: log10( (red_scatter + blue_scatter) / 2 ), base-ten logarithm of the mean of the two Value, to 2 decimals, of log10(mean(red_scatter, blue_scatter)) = -0.98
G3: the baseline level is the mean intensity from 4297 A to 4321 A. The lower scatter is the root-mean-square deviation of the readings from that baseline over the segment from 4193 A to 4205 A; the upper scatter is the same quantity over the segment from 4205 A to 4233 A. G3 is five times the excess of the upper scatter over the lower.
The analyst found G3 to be -2.0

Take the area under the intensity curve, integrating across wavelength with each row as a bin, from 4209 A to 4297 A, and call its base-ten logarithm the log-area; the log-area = 2.28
